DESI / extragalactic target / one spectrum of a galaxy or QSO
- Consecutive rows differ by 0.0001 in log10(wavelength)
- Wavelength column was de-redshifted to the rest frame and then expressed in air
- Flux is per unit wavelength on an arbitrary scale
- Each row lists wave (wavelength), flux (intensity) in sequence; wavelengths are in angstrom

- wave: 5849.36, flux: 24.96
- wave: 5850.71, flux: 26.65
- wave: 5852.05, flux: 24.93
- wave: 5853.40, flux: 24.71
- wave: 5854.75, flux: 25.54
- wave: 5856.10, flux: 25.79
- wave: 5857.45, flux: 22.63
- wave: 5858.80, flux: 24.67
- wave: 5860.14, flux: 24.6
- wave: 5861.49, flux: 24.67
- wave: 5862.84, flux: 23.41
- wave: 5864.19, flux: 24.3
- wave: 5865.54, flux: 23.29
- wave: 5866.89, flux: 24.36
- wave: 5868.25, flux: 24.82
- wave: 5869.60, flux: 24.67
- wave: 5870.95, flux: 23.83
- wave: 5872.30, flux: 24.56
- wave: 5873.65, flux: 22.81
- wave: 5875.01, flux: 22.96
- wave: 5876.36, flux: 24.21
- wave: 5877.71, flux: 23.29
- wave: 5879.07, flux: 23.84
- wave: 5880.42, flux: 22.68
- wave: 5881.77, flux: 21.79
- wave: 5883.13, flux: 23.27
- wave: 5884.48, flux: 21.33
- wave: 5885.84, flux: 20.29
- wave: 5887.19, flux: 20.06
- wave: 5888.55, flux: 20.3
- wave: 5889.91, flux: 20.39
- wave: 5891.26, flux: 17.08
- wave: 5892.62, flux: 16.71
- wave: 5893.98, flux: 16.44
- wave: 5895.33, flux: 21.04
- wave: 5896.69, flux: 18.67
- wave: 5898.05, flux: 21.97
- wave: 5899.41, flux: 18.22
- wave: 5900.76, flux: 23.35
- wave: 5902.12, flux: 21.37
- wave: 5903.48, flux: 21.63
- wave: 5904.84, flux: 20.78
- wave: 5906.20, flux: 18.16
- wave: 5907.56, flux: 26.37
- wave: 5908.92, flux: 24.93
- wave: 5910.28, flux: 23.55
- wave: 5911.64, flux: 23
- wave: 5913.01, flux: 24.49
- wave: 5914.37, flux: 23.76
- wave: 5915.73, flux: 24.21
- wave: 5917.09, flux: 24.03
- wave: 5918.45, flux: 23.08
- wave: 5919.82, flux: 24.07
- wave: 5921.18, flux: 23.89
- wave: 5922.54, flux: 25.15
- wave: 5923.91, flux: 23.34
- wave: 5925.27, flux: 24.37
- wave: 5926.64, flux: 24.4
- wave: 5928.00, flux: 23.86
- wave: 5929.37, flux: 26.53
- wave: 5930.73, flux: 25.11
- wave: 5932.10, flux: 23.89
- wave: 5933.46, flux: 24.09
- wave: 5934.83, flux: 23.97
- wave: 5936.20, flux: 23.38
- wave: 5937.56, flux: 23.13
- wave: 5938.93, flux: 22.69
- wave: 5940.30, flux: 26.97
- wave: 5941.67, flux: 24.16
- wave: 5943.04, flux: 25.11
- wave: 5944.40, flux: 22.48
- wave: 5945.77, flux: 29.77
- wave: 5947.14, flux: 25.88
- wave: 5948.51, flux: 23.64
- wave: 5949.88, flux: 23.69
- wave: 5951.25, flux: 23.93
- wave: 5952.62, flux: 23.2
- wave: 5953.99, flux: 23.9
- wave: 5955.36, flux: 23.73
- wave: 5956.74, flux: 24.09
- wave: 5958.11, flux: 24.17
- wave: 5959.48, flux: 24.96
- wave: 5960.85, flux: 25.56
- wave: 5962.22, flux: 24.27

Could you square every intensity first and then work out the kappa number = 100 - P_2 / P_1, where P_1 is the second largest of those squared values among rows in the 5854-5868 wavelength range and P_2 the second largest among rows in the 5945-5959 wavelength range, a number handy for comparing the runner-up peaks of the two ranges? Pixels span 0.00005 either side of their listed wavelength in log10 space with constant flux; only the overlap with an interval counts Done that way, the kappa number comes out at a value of 98.97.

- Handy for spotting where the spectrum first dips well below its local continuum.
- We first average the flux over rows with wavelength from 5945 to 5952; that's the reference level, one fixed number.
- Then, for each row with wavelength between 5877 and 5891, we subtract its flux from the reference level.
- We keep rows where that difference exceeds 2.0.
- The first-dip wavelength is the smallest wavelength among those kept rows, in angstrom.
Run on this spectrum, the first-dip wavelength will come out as 5877.71 angstrom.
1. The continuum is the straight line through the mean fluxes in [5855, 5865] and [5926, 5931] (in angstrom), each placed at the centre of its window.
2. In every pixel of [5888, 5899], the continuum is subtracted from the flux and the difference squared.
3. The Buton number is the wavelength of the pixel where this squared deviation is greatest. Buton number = 5893.98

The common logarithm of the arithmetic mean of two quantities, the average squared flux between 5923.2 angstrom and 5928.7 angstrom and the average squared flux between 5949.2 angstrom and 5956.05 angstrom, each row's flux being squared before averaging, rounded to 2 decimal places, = 2.75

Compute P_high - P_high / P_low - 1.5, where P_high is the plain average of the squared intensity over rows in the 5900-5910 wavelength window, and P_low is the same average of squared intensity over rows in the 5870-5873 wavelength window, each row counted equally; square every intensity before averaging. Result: 505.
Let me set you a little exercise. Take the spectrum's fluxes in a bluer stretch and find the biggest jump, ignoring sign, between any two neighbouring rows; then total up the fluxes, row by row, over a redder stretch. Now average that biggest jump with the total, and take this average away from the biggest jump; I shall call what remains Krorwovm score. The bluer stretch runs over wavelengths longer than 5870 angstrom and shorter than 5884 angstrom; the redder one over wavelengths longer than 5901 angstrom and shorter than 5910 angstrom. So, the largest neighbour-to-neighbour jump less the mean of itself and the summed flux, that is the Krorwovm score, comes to -66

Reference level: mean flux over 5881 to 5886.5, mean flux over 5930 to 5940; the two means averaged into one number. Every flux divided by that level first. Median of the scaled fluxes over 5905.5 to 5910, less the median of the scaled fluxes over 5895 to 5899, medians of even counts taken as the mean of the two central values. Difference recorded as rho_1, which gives 0.17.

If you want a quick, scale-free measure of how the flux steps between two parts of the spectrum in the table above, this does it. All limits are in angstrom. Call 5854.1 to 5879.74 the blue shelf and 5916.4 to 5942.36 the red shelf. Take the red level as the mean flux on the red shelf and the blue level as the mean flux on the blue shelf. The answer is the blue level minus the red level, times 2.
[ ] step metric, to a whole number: 0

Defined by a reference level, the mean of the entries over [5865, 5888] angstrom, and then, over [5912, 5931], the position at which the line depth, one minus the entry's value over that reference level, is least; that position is 5929.37 angstrom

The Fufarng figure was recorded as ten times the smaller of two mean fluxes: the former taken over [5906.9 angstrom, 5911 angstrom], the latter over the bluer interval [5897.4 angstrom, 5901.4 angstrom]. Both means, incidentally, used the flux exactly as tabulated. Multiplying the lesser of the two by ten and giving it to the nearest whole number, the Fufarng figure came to 212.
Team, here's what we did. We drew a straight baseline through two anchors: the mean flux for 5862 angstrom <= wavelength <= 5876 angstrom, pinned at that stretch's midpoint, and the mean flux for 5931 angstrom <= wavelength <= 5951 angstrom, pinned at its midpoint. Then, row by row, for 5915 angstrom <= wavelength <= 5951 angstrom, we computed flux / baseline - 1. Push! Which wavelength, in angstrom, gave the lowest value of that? 5944.40 angstrom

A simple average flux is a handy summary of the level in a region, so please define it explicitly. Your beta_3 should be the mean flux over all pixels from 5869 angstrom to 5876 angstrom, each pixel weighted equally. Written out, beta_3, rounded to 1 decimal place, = 23.8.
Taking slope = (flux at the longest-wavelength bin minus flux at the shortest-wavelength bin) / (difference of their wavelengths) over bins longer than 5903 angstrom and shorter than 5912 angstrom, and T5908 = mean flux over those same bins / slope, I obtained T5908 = 135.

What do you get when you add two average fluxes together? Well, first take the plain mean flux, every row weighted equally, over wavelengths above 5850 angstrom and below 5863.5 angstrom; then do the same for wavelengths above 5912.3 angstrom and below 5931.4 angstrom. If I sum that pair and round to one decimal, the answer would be 49.1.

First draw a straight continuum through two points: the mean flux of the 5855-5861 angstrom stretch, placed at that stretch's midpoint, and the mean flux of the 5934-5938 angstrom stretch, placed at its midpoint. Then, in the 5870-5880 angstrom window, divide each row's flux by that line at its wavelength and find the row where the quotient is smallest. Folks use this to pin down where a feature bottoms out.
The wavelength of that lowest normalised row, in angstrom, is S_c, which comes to 5873.65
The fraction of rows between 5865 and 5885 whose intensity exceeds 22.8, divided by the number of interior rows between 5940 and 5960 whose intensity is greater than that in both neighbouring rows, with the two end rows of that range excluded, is 0.20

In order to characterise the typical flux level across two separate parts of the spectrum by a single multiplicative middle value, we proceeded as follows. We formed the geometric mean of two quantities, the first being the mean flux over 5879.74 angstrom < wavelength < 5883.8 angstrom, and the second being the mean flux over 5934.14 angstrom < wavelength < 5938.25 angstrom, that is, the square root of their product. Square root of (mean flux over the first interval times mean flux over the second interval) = 23.0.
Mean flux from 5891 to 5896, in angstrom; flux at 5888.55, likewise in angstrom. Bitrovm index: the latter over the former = 1.14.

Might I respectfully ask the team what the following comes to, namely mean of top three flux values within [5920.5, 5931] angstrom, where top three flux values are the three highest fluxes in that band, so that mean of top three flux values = 25.6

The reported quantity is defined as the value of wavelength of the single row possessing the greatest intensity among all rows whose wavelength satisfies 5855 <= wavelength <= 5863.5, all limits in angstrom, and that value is 5856.10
